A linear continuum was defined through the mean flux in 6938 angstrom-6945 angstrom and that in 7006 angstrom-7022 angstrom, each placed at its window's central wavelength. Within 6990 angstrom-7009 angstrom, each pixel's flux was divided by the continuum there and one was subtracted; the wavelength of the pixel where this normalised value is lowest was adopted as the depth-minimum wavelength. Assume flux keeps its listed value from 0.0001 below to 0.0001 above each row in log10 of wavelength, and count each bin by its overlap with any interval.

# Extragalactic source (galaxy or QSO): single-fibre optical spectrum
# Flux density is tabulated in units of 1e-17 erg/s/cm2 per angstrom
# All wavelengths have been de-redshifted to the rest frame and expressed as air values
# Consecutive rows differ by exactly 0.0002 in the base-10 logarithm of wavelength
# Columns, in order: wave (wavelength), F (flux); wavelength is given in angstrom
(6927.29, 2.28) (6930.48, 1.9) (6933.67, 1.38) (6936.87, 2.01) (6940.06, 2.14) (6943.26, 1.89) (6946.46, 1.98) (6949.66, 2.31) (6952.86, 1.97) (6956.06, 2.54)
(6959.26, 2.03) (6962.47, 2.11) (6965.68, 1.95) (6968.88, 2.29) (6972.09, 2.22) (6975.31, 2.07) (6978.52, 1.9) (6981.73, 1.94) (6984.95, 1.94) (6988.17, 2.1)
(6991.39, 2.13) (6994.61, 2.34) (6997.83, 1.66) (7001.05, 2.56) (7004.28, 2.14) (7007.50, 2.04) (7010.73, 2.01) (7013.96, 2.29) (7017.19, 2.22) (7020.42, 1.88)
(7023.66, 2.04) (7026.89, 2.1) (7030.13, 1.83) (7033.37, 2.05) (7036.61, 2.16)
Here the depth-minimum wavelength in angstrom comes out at 6997.83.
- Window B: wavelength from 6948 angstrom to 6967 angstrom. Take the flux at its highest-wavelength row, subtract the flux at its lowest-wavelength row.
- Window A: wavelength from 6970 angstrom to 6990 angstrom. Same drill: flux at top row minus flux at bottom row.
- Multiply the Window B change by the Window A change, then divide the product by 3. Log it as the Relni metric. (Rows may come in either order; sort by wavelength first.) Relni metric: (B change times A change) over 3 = 0.014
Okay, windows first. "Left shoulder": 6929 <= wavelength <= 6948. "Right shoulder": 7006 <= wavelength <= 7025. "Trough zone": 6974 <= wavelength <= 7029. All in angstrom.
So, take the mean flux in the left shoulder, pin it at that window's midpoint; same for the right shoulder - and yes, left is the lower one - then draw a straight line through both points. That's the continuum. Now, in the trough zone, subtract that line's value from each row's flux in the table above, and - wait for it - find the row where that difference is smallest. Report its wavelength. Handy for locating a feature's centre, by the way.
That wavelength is 6997.83 angstrom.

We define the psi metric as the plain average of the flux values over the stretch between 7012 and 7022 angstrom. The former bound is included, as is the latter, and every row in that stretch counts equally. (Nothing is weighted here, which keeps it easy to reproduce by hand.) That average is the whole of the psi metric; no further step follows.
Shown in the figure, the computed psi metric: 2.13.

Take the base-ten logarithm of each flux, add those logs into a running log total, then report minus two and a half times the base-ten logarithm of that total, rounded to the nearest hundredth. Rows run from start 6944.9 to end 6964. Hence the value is -0.75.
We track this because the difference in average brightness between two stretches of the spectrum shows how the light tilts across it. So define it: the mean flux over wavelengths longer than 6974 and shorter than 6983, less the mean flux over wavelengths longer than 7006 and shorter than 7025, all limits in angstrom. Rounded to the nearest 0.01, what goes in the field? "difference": -0.11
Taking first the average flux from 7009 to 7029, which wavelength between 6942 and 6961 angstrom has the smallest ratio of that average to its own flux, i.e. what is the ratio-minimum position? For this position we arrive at 6956.06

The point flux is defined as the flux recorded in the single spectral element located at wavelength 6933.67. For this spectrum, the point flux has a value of 1.38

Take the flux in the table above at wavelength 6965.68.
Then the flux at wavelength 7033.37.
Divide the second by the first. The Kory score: 1.05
